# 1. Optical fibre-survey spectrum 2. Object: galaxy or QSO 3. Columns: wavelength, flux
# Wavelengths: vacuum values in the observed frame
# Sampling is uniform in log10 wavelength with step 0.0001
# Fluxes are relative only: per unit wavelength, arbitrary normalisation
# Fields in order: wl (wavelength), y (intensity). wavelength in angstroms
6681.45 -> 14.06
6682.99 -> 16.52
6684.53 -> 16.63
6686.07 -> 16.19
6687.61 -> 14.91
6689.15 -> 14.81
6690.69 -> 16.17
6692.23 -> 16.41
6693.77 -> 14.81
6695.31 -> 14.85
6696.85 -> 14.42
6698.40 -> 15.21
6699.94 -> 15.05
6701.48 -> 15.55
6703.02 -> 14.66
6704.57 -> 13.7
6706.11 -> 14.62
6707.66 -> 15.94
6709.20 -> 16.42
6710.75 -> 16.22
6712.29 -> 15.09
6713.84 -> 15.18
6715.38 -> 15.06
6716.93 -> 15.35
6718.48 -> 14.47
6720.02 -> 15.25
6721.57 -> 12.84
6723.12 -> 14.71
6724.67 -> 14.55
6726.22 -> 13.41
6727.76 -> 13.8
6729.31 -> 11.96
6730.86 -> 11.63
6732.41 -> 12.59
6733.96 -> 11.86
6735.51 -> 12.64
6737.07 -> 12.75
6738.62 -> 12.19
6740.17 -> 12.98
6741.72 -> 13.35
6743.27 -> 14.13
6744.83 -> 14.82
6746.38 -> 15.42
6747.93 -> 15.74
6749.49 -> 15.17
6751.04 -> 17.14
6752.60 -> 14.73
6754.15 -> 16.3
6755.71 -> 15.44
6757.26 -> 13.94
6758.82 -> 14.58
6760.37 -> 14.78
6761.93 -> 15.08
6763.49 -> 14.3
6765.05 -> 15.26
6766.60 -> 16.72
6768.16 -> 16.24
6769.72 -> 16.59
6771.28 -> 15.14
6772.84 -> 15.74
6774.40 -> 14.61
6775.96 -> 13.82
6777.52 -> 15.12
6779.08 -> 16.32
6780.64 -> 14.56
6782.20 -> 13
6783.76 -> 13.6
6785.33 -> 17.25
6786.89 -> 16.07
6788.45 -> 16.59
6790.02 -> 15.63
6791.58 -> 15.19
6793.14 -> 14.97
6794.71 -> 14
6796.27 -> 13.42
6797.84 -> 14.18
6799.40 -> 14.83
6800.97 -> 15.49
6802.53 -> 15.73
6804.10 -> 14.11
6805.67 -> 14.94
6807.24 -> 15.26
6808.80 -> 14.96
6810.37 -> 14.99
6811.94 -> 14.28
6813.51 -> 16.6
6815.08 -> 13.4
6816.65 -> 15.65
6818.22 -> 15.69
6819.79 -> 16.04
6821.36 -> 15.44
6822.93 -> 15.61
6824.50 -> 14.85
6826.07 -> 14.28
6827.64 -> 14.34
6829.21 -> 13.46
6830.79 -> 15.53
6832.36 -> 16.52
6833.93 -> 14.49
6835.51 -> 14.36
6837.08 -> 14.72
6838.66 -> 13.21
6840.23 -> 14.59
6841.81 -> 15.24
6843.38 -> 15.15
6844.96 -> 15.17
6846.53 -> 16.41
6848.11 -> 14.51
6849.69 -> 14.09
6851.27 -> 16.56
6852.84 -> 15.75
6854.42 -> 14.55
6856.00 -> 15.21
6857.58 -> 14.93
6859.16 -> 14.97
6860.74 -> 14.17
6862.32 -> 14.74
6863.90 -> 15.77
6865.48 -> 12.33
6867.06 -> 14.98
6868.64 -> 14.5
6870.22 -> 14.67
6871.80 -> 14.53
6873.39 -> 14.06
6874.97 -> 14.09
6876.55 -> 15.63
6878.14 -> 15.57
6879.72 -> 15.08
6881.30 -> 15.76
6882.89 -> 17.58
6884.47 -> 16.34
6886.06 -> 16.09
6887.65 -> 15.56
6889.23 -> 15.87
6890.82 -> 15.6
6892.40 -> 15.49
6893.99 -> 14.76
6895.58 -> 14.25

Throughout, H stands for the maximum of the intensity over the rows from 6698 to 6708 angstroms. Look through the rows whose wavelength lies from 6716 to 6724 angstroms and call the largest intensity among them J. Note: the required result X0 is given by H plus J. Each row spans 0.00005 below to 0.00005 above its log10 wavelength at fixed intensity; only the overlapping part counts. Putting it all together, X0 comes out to 31.3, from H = 15.94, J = 15.35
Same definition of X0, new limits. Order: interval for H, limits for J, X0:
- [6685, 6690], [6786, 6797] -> 32.8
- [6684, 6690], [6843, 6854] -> 33.2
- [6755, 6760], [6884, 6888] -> 31.8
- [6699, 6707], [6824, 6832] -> 31.1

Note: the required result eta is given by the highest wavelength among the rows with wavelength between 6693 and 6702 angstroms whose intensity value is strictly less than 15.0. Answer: 6696.85 angstroms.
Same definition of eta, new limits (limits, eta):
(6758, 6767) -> 6763.49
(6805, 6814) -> 6811.94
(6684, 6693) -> 6689.15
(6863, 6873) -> 6871.80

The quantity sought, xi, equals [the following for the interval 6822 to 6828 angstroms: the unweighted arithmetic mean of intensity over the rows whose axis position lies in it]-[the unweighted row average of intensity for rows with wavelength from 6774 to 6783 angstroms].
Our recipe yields 0.2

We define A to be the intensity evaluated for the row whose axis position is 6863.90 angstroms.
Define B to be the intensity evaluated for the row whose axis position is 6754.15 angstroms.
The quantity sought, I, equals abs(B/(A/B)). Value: 16.8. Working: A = 15.77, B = 16.3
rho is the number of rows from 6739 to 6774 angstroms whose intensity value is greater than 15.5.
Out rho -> 7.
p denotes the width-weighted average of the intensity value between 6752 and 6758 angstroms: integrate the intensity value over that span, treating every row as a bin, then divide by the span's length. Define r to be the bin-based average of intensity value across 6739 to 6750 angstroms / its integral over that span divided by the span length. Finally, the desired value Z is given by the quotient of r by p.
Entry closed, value 0.95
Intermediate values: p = 15.1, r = 14.42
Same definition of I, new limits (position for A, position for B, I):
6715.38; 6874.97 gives 13.2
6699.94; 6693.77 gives 14.6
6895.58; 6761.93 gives 16.0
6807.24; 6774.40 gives 14.0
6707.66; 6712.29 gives 14.3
